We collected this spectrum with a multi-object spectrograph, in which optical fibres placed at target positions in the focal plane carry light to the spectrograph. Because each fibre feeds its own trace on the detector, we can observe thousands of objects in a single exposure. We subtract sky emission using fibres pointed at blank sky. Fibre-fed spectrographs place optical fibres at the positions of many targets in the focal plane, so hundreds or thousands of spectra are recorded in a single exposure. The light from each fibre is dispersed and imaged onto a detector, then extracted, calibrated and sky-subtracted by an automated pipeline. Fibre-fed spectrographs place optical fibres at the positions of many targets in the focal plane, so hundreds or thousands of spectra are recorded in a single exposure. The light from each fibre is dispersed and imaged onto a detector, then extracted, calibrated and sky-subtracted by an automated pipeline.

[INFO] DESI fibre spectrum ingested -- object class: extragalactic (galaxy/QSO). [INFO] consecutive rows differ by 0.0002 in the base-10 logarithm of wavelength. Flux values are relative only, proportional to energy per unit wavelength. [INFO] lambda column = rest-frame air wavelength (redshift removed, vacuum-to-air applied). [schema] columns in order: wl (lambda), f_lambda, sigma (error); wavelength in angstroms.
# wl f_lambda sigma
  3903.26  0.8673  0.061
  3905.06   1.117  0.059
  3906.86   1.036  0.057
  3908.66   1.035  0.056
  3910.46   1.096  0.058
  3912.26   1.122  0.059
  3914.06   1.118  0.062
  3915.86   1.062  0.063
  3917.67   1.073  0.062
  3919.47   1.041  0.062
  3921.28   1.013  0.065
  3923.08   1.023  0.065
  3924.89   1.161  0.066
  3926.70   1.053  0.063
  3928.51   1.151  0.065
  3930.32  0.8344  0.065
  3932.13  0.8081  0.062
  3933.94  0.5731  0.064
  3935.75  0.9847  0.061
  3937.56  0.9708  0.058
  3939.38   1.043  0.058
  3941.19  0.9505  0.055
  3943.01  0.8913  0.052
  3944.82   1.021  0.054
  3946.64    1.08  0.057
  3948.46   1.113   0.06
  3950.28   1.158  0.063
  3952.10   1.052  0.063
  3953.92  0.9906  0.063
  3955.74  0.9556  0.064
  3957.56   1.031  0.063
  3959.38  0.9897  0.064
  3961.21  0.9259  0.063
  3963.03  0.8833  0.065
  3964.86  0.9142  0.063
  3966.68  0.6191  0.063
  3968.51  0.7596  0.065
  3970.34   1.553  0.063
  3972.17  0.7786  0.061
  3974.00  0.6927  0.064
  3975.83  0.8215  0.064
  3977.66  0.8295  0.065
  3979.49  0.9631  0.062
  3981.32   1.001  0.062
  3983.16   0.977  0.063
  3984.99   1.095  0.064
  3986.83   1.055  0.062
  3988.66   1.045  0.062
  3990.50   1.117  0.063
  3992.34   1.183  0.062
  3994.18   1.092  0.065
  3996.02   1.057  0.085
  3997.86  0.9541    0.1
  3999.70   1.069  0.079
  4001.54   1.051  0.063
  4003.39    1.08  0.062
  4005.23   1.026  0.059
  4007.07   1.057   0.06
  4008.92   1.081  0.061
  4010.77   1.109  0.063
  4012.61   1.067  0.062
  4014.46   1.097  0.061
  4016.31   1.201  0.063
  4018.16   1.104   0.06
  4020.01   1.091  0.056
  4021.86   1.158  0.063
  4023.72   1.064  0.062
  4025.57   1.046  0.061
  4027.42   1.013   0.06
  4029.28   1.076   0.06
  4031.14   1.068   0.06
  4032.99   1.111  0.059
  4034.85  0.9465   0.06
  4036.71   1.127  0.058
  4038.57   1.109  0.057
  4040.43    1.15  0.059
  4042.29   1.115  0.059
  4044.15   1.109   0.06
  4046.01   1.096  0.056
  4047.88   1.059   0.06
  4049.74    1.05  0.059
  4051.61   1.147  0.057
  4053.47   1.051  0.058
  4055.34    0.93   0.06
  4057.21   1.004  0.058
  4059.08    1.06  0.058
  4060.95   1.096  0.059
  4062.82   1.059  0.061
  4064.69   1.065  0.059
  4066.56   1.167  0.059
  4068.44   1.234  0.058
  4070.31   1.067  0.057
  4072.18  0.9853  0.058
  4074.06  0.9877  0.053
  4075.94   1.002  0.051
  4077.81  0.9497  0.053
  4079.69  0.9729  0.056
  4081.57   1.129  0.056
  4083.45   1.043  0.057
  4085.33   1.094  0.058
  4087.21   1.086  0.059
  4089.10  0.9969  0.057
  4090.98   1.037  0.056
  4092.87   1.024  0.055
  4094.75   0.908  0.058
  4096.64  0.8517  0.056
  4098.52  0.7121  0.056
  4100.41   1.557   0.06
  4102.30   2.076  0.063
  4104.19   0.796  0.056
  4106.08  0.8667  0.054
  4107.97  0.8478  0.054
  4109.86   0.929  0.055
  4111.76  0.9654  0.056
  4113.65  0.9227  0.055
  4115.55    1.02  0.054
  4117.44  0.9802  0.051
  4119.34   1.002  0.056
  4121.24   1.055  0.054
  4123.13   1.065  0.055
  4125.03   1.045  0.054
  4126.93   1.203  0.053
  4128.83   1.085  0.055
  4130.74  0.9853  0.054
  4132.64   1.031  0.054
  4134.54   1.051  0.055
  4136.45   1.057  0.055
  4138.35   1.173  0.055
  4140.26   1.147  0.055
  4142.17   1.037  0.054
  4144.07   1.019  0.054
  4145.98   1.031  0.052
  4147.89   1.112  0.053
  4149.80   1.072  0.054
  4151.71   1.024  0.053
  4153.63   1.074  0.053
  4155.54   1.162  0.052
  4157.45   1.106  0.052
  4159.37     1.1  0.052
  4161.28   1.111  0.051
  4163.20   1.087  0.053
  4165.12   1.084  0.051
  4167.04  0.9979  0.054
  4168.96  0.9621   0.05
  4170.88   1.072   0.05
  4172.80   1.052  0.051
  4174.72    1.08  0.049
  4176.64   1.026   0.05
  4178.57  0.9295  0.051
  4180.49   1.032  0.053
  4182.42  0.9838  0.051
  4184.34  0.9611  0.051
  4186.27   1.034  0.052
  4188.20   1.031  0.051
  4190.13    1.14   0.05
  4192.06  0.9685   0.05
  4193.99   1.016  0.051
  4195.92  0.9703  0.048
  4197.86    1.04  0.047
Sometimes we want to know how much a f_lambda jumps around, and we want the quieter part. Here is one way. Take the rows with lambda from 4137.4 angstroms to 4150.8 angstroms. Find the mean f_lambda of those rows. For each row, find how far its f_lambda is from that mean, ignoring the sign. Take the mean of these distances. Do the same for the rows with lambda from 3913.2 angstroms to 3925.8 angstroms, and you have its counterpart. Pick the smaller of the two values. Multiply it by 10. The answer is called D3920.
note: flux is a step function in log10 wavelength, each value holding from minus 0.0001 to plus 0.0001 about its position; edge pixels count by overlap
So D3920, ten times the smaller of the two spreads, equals 0.40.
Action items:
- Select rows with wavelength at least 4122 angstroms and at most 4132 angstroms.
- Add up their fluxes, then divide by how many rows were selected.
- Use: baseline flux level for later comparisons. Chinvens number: 1.08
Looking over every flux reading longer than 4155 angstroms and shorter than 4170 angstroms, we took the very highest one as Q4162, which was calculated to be 1.162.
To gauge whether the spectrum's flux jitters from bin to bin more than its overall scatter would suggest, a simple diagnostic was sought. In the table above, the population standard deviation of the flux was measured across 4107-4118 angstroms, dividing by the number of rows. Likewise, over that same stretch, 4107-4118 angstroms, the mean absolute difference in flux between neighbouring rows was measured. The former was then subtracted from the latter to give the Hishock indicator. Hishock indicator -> 0.006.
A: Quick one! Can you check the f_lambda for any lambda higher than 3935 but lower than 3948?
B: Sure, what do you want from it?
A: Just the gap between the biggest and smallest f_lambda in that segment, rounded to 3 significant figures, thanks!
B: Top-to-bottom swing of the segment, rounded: 0.189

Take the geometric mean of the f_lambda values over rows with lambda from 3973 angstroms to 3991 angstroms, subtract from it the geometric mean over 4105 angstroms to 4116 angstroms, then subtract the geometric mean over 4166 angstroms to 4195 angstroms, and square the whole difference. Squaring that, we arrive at 1.0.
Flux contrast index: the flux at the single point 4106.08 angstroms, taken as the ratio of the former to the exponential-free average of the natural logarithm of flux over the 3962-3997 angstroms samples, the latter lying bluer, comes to -17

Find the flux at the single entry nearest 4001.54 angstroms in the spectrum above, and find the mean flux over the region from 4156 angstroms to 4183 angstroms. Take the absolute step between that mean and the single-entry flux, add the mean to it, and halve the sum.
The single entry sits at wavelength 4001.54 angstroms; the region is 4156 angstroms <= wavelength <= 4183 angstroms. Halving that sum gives 0.53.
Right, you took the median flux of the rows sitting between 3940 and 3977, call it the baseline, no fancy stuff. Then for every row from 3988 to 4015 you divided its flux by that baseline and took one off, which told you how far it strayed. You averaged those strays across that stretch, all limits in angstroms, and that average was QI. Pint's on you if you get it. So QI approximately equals 0.13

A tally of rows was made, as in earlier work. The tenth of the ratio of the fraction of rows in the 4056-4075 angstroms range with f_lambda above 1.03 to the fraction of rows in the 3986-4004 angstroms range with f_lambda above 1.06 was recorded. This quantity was 0.14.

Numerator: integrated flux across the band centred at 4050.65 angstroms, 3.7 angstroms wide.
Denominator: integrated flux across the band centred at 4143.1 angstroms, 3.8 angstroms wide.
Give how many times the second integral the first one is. 1.04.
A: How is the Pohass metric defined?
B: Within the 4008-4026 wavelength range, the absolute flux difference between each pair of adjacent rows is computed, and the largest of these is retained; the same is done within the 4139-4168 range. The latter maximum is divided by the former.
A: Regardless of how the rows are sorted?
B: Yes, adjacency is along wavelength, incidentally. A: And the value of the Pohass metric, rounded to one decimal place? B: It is 1.1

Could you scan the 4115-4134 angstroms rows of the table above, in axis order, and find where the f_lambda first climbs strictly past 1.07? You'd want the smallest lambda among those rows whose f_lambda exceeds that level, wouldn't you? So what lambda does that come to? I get 4126.93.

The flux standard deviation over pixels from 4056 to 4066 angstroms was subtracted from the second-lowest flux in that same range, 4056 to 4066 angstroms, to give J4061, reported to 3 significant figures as 1.03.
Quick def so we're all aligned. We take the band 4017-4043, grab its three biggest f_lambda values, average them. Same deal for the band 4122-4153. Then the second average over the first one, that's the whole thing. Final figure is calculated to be 1.03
